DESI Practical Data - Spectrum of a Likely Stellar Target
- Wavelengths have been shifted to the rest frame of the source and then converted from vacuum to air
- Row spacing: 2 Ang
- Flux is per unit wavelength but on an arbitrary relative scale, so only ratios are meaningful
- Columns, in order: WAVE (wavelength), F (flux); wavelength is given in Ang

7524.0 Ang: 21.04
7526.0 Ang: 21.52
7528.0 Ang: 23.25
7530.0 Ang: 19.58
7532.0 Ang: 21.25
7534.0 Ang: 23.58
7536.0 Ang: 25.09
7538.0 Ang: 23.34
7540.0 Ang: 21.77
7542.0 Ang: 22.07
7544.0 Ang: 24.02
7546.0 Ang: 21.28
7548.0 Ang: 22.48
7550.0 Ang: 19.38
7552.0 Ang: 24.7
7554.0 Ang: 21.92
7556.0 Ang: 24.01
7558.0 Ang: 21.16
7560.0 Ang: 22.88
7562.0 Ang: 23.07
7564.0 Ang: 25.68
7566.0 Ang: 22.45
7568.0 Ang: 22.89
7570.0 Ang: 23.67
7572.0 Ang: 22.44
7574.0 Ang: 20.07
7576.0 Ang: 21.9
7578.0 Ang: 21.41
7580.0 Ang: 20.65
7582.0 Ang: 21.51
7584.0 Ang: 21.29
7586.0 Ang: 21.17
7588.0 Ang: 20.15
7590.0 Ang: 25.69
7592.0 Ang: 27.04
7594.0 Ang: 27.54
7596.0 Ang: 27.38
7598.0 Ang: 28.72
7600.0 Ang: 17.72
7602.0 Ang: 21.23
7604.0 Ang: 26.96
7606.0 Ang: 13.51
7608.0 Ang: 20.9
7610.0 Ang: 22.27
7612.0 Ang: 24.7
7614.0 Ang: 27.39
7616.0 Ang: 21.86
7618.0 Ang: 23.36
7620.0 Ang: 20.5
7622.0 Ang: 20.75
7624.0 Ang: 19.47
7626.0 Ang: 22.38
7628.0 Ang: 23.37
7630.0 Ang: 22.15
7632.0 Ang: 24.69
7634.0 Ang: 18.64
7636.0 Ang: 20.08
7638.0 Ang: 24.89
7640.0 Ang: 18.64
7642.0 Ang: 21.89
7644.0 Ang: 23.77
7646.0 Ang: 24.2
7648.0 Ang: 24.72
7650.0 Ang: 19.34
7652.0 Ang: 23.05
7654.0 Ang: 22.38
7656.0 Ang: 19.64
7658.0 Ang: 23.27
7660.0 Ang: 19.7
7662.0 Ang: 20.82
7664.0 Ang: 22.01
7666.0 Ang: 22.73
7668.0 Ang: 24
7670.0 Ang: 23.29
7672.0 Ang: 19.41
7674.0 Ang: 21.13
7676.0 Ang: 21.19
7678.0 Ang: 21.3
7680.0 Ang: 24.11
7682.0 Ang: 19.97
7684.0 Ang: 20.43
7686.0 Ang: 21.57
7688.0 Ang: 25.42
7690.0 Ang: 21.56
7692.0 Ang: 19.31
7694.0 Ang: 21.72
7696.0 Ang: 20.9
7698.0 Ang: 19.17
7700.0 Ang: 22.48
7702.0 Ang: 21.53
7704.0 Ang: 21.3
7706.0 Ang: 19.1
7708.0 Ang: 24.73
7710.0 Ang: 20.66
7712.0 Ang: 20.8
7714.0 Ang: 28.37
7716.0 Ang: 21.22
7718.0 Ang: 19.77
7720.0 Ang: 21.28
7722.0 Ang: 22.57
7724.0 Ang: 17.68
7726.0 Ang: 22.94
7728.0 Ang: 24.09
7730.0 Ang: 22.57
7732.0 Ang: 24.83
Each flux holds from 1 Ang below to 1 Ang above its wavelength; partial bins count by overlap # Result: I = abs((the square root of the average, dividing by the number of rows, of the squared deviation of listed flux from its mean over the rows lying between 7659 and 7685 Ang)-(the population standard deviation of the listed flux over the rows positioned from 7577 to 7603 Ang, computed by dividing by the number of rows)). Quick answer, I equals 1.90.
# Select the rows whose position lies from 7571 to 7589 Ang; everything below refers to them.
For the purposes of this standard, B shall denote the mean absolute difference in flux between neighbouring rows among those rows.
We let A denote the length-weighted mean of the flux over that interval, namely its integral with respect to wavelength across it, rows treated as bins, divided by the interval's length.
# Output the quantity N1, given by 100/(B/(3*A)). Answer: 6626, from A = 21.2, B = 1.0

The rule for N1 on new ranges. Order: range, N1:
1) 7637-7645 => 1763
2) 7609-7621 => 2333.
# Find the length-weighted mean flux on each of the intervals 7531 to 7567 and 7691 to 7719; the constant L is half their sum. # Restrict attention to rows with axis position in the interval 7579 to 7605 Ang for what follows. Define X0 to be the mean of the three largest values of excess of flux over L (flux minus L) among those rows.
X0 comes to 5.7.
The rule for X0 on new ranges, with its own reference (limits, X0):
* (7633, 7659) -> 2.5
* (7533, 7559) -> 2.5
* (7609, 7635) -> 3.4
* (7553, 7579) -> 2.3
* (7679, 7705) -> 1.9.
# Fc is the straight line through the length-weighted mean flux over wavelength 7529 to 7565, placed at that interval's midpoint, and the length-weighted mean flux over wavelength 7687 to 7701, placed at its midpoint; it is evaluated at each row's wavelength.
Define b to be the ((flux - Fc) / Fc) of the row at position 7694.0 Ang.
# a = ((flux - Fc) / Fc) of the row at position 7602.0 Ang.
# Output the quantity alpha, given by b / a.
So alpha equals -0.22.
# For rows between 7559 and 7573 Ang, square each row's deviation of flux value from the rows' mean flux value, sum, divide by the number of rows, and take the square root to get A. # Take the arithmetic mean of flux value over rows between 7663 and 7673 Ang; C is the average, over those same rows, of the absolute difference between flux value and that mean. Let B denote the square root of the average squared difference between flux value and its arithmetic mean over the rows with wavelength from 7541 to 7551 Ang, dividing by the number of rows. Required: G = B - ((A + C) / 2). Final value 0.4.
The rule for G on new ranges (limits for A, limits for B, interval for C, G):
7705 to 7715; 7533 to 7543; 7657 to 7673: -1.2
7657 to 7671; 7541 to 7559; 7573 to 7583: 0.6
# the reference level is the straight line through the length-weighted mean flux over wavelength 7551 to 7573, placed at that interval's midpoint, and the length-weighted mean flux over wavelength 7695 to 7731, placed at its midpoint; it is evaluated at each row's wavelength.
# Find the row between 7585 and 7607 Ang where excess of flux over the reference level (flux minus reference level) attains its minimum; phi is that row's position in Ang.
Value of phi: 7606.0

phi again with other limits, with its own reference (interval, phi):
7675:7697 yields 7692.0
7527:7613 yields 7606.0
